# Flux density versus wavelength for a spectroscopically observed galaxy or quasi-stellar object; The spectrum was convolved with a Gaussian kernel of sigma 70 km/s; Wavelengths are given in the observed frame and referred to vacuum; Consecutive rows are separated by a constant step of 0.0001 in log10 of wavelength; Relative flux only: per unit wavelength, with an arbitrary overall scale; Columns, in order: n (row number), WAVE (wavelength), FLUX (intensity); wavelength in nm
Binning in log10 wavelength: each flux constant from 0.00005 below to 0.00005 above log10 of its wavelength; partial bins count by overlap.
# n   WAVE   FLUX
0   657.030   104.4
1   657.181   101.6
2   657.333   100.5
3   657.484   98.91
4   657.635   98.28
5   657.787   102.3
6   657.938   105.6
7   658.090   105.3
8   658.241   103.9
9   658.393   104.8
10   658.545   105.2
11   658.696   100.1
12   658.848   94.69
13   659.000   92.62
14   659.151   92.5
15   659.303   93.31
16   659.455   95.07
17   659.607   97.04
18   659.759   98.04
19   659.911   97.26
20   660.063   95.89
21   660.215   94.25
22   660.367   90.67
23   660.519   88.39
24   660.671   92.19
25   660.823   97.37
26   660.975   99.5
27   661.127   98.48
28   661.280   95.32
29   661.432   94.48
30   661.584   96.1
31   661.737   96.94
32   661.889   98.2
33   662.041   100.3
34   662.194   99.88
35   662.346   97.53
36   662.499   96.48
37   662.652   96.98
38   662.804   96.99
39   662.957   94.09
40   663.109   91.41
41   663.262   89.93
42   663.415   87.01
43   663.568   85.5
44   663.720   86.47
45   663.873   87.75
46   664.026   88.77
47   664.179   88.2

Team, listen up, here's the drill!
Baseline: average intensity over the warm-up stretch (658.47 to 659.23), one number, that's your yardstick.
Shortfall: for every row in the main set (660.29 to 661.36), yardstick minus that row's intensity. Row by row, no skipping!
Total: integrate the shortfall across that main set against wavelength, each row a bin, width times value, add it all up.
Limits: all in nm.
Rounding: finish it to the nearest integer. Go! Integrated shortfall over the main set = 3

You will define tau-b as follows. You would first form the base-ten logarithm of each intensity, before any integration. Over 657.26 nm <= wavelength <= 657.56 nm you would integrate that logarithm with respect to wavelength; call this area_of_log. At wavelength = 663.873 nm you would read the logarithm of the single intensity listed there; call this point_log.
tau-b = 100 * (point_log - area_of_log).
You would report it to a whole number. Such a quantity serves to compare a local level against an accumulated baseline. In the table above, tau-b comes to 134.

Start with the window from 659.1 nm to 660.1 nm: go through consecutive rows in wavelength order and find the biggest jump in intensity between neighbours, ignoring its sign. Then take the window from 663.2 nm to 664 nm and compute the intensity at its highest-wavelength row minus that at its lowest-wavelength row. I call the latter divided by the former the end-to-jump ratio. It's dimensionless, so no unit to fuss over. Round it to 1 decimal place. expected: -1.1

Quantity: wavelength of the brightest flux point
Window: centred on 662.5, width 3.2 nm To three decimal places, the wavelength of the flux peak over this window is 662.041 nm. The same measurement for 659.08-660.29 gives 659.759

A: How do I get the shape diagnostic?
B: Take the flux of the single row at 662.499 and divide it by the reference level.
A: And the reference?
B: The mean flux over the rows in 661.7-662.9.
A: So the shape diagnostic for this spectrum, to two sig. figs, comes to 0.99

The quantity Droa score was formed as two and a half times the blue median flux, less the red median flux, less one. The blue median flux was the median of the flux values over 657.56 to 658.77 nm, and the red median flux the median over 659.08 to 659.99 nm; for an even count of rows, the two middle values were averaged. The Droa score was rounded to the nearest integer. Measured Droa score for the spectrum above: 164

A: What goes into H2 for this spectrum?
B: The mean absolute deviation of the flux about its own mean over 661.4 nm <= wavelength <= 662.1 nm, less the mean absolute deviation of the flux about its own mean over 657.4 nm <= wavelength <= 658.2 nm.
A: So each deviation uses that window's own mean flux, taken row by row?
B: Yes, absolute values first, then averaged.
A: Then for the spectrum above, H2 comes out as -1.1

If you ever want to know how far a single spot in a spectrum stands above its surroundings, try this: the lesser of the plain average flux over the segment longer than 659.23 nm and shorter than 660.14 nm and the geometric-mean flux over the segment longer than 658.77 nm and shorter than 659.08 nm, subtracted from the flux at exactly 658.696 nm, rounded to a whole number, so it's 6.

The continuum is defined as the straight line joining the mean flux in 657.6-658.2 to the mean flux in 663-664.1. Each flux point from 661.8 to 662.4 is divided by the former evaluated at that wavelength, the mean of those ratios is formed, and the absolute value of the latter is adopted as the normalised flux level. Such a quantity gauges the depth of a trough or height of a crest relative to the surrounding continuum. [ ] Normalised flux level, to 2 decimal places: 1.08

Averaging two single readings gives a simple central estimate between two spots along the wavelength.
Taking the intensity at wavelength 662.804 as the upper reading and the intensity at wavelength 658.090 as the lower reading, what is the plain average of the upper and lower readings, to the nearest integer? 101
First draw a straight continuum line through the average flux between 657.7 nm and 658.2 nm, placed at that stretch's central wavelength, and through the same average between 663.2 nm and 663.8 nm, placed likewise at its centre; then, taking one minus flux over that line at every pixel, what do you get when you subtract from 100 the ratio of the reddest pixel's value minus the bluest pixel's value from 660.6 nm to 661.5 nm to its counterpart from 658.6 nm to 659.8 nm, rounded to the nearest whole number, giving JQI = 96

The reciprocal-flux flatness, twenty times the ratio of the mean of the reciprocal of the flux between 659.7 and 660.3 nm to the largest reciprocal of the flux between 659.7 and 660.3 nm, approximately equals 19.6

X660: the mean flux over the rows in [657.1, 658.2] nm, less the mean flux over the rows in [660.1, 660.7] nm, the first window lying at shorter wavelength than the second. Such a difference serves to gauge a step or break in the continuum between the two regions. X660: 10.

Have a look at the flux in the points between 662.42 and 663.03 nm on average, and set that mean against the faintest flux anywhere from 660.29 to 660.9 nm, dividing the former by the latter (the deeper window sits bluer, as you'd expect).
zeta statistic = 1.09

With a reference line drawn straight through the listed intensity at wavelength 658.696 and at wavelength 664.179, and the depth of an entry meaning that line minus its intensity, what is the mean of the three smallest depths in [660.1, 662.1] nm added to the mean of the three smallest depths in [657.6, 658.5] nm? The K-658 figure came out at -10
